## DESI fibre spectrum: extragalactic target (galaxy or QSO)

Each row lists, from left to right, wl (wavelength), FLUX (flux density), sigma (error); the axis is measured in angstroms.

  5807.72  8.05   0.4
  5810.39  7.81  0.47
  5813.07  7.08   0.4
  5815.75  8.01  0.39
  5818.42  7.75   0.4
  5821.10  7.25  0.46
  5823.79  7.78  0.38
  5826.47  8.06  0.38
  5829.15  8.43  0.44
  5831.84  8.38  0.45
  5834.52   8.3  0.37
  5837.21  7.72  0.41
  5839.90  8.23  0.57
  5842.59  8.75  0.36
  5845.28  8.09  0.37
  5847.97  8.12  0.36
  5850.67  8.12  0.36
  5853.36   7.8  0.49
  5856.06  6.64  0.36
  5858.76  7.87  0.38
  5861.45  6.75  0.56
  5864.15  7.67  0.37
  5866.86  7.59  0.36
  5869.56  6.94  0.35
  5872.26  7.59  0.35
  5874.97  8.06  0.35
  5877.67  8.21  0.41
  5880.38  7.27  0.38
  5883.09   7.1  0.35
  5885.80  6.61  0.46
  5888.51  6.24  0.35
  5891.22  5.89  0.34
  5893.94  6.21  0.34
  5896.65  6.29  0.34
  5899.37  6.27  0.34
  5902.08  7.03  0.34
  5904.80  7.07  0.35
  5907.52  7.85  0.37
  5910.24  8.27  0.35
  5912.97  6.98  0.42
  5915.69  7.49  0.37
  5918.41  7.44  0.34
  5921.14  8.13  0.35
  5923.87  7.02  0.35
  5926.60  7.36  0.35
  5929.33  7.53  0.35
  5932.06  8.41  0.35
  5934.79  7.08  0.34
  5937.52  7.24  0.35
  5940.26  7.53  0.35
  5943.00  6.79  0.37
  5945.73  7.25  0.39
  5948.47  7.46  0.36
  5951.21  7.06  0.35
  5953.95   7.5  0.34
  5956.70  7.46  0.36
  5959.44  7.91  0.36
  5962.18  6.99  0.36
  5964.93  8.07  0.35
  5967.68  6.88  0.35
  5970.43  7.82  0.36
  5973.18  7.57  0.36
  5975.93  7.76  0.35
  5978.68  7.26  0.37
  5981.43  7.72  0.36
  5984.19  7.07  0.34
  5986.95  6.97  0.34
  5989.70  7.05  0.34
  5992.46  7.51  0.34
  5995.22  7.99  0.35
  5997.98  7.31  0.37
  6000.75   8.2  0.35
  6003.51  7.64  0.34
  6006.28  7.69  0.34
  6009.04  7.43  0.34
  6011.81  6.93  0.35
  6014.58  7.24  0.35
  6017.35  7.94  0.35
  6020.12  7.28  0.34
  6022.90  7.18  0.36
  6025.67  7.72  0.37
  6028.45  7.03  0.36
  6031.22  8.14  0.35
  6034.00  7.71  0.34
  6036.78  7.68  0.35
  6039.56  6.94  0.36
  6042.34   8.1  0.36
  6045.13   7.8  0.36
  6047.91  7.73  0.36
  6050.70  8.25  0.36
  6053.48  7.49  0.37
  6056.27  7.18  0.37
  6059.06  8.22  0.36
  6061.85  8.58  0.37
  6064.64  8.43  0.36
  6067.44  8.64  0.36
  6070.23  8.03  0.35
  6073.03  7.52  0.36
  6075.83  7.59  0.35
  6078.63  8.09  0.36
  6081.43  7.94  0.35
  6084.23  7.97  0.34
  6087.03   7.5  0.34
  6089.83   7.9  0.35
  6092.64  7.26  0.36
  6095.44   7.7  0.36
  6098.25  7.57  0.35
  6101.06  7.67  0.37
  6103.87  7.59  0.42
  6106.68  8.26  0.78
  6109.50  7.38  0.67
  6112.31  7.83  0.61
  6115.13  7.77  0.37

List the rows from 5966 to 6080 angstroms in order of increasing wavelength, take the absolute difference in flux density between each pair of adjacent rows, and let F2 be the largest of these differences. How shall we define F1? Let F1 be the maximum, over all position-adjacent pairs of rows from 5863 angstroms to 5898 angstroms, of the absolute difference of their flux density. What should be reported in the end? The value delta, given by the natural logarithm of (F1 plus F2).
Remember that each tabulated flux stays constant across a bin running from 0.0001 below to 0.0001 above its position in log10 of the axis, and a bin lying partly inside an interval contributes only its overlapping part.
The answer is 0.74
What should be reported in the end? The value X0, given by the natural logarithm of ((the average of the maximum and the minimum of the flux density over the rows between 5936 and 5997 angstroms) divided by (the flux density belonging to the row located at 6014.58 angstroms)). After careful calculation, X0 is 0.03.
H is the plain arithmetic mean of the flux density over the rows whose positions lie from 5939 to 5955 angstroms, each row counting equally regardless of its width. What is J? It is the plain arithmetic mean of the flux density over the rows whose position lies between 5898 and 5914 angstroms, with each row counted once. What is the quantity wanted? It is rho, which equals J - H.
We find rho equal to 0.0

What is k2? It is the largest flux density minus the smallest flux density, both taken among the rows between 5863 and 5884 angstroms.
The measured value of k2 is 1.3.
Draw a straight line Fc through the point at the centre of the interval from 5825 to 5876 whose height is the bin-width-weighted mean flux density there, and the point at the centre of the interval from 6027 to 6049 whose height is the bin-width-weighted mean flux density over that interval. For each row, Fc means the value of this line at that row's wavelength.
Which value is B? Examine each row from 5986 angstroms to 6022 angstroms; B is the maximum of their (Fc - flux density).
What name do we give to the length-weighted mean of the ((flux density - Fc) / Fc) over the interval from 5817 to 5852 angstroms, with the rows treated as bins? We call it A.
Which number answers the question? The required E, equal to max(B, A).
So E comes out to 0.74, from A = 0.03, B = 0.7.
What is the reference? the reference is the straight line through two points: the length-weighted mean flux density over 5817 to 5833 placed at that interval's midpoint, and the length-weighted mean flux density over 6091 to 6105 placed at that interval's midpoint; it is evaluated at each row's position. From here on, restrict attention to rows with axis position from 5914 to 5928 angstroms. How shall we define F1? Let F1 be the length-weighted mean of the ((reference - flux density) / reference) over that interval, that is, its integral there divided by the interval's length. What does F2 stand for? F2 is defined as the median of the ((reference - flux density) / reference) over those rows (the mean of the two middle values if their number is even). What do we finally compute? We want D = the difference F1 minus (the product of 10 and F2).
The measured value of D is -0.4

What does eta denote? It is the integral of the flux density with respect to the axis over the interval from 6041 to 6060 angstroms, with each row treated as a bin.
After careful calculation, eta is 148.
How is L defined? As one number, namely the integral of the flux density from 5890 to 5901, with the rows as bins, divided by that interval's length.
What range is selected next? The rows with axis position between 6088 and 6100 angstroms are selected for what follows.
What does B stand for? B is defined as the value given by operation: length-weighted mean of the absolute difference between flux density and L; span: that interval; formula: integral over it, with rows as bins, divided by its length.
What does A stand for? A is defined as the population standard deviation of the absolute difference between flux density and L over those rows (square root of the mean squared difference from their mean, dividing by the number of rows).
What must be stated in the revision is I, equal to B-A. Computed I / 1.18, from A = 0.23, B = 1.41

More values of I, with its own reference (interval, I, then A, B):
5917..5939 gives 0.87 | 0.46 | 1.33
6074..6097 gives 1.28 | 0.26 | 1.55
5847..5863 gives 0.73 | 0.62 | 1.35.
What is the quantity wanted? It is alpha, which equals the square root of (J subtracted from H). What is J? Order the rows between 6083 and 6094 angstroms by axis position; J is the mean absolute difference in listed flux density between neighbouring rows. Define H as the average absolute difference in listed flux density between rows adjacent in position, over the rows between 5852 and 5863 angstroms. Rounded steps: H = 1.17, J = 0.50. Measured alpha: 0.8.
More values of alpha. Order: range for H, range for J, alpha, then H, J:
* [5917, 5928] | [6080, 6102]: 0.6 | 0.71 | 0.32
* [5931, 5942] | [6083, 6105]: 0.5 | 0.59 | 0.32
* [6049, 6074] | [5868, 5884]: 0.1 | 0.49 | 0.48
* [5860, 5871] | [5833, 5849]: 0.3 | 0.55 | 0.46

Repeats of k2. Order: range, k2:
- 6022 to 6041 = 1.2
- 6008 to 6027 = 1.0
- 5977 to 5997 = 1.0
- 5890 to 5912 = 2.4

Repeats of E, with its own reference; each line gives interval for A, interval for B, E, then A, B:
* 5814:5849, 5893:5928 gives 1.59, 0.02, 1.6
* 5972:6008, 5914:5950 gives 0.95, -0.02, 1.0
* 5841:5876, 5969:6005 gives 0.73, -0.02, 0.7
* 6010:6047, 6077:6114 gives 0.32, -0.02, 0.3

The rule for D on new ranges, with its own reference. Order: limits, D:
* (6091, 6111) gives 0.0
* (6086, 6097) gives 0.0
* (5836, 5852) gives 0.2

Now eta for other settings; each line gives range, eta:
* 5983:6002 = 141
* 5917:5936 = 144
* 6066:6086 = 159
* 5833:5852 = 156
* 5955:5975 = 151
